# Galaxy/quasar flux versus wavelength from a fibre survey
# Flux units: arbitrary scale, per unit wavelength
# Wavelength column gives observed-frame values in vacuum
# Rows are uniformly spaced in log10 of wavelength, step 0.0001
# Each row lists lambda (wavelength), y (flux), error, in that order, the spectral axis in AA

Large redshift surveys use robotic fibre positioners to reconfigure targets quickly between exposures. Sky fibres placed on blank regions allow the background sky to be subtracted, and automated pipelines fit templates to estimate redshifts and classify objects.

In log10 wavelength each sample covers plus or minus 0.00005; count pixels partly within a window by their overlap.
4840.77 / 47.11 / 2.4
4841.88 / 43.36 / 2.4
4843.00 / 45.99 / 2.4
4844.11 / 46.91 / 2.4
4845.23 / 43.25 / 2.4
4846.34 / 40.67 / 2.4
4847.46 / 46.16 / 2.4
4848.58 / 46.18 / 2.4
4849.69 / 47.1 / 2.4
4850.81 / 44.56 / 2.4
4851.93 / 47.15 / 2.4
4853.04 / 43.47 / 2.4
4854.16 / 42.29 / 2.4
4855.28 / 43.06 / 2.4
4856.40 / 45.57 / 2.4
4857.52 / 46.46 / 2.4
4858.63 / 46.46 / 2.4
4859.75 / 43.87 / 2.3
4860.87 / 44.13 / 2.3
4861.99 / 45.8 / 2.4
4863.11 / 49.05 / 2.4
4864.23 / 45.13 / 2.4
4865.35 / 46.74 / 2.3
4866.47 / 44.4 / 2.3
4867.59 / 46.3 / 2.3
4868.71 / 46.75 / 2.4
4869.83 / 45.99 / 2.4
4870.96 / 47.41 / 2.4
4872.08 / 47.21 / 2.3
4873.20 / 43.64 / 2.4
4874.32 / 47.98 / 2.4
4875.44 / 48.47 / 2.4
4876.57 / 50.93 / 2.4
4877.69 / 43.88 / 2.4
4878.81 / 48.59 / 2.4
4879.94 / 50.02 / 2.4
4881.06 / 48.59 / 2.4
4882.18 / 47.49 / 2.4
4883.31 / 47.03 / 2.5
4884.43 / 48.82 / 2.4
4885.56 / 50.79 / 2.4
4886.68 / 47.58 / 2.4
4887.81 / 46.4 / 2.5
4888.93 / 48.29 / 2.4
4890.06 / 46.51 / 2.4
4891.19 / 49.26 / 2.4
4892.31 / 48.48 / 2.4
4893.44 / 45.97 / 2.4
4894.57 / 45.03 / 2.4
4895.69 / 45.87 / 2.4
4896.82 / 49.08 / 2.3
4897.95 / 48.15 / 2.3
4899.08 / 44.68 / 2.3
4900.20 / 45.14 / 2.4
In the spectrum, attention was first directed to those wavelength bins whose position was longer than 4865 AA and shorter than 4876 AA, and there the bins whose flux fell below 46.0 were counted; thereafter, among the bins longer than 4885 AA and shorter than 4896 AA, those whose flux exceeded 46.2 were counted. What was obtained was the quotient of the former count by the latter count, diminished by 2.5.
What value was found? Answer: -2.07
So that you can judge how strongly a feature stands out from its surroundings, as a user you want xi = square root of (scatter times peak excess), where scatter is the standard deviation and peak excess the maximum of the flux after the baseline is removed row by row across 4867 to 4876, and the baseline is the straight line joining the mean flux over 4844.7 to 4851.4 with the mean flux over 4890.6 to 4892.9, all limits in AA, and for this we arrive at 1.3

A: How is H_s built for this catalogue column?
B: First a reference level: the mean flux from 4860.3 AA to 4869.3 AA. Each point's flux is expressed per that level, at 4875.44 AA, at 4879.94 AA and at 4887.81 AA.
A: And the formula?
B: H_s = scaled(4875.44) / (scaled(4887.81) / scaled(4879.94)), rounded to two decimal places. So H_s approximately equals 1.13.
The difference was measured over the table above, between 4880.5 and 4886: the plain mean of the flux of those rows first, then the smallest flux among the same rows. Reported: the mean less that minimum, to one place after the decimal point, 1.5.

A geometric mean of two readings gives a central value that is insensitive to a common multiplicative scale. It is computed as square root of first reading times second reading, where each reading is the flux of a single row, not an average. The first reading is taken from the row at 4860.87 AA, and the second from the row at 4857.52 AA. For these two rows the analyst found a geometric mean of 45.3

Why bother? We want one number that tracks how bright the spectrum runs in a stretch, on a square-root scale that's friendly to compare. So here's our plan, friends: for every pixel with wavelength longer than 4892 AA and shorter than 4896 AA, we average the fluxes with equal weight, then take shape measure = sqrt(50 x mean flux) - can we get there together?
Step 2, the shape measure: 48.1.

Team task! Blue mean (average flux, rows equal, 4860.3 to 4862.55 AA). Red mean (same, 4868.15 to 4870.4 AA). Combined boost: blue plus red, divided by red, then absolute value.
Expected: 1.97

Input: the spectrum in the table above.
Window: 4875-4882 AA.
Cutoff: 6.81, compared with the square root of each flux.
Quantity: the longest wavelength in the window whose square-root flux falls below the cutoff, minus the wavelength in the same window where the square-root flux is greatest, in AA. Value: 1.1 AA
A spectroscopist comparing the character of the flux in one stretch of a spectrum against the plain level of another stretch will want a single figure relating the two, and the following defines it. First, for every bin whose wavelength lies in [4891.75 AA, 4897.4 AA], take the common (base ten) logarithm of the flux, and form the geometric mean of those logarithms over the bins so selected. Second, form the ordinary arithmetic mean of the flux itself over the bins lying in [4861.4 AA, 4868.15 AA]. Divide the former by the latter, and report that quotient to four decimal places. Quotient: 0.0361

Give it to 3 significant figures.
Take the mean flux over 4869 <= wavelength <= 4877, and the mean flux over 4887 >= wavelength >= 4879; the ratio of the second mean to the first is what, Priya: 1.03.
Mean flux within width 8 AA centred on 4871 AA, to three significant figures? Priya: 46.5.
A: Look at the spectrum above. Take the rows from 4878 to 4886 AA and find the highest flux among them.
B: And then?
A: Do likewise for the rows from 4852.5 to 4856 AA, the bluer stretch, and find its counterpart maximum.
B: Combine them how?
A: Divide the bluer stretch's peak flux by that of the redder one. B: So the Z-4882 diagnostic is 0.86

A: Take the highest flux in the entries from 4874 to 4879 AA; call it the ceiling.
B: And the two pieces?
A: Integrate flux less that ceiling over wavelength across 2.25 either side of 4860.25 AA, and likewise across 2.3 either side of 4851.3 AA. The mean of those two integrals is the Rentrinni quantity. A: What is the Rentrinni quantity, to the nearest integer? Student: -25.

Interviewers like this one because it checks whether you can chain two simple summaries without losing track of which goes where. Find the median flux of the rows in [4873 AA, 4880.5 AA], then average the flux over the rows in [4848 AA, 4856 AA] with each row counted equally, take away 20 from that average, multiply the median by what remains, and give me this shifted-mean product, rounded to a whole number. 1204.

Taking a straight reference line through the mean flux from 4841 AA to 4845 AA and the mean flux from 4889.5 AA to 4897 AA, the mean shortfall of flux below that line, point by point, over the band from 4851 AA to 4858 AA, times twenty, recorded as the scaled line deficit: 23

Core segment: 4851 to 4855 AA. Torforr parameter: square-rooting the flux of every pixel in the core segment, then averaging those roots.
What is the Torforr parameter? 6.65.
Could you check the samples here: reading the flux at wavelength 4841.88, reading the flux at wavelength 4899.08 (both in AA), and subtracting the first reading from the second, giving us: 1.3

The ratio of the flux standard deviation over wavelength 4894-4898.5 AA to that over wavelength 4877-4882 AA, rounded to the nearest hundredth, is 0.71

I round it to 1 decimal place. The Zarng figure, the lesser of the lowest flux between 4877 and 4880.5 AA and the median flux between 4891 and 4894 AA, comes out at 43.9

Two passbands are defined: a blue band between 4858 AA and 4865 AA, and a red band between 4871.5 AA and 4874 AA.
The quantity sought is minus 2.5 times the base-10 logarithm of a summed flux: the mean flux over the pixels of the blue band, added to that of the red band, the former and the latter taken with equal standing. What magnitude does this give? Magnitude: -4.90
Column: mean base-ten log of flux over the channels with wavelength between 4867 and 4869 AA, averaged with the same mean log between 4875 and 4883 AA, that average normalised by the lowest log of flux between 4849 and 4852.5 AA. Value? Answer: 1.02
